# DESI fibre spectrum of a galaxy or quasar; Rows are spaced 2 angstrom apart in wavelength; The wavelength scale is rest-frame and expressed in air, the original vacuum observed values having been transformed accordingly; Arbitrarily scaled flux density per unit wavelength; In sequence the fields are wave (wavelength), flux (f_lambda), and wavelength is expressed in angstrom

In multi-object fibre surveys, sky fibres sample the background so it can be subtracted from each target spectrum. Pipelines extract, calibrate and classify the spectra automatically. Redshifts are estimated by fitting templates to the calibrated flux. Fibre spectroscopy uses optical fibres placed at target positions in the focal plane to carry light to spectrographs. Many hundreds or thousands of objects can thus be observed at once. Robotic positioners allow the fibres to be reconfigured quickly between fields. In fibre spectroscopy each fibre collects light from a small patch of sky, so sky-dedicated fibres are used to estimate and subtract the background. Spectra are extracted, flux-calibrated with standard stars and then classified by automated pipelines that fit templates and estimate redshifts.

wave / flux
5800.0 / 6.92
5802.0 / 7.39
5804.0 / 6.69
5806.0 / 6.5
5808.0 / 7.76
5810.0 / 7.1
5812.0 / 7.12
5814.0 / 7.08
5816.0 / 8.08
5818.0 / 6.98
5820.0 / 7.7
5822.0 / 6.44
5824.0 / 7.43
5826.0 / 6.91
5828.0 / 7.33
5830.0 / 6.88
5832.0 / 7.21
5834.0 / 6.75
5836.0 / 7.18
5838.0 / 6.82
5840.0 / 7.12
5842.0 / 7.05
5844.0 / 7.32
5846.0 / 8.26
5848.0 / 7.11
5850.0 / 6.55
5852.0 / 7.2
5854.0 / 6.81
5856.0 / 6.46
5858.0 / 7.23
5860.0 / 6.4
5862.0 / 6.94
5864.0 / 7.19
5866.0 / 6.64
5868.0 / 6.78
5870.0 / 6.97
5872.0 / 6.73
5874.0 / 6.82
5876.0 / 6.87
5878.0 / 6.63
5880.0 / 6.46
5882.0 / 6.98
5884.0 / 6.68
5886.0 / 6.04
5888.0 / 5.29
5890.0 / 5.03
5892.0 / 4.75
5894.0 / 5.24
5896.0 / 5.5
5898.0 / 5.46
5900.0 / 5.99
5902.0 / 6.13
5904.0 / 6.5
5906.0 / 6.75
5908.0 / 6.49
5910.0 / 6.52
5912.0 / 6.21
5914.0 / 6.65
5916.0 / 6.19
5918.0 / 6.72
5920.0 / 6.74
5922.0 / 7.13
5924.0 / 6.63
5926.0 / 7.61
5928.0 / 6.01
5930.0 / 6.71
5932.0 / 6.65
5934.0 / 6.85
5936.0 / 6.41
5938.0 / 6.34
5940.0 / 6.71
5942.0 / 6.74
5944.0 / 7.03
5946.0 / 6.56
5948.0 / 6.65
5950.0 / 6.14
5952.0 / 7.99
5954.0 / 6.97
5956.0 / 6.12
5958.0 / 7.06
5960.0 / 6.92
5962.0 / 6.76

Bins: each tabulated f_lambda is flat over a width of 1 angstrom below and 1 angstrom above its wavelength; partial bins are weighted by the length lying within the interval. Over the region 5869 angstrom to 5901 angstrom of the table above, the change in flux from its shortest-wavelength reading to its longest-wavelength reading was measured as -1.0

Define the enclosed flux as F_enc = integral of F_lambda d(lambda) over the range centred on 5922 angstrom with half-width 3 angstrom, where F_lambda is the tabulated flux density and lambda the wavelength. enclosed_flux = 41.0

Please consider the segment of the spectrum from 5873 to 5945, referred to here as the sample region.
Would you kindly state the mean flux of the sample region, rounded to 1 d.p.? 6.4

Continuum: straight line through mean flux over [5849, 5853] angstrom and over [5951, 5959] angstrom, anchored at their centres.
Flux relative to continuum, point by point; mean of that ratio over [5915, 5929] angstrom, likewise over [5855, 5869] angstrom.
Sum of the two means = 1.95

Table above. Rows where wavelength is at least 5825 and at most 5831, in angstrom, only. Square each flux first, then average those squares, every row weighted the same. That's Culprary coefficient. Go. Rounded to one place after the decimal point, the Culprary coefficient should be 49.6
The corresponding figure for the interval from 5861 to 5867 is 48.0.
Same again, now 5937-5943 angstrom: 43.5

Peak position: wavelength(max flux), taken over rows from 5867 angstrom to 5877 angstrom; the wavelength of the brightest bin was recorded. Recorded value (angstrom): 5870.0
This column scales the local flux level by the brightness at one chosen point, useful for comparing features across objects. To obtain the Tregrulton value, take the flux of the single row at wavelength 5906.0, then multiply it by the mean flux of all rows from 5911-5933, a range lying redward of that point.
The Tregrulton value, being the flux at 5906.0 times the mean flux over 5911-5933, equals 44.9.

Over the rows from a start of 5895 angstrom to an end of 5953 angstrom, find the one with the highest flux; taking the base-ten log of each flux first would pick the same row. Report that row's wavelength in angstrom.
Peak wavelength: 5952.0 angstrom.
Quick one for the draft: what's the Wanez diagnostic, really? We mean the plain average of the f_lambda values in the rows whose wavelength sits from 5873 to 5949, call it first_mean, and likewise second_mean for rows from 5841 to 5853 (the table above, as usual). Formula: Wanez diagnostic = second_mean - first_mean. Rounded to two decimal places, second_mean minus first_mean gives 0.86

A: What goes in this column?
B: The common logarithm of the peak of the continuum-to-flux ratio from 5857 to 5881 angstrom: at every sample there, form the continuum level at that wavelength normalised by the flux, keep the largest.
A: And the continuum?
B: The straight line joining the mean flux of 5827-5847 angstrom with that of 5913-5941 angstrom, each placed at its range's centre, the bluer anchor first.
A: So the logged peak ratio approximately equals 0.043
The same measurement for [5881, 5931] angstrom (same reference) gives 0.160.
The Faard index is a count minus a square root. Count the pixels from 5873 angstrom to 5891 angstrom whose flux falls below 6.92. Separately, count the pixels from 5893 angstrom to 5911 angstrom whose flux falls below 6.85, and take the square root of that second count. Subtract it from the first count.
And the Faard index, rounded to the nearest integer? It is 5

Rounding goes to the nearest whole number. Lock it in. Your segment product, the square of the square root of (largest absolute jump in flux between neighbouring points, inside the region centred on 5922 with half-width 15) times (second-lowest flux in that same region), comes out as 10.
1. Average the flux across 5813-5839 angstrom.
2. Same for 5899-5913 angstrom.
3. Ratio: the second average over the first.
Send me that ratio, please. 0.89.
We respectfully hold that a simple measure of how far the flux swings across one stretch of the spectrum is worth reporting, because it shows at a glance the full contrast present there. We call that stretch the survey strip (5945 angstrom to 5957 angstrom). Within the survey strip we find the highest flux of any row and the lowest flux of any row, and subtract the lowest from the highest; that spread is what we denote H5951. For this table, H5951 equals 1.9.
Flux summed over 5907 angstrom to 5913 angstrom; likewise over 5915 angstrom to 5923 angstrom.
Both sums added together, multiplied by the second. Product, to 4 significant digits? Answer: 1232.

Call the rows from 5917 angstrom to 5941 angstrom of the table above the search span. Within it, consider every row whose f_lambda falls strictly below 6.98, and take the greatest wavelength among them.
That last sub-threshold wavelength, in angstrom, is 5940.0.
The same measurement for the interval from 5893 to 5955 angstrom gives 5954.0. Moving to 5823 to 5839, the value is 5838.0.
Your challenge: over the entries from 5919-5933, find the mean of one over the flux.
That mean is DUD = 0.148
